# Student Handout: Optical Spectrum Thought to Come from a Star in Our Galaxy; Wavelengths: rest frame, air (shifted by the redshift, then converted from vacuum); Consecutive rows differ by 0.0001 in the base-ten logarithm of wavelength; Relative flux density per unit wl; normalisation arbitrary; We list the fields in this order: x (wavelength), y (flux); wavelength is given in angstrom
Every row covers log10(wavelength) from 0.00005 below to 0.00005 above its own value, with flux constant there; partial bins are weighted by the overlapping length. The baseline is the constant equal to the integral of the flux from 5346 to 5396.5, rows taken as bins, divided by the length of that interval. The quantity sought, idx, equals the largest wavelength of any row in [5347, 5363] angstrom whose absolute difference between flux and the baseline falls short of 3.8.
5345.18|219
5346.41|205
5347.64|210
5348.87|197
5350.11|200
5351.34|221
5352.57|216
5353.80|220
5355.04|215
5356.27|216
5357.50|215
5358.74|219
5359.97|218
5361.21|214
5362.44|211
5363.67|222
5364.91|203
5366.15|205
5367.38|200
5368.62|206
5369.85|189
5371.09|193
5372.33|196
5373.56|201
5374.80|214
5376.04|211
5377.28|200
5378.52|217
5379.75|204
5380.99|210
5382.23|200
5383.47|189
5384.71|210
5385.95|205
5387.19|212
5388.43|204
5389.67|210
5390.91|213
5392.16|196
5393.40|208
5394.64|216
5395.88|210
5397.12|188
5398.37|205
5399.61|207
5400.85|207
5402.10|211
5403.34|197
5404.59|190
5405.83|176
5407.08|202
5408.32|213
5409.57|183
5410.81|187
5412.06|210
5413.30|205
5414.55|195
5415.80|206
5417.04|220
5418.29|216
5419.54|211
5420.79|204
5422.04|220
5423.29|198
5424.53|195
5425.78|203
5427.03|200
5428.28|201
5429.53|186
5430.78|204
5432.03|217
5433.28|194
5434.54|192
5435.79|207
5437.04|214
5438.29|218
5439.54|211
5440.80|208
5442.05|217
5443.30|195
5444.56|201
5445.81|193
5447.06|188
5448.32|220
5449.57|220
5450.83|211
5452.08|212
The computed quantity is 5362.44 angstrom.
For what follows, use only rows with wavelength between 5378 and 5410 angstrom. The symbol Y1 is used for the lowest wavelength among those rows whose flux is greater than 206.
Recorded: 5378.52 angstrom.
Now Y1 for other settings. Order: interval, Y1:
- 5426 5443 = 5432.03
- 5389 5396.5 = 5389.67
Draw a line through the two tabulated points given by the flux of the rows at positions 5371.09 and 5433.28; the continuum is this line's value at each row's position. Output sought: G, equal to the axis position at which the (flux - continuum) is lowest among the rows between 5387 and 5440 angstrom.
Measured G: 5405.83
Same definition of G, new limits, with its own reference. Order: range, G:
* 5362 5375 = 5369.85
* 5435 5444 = 5443.30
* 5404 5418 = 5405.83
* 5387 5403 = 5397.12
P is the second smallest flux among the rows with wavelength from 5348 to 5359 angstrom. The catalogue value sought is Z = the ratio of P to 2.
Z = 100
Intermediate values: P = 200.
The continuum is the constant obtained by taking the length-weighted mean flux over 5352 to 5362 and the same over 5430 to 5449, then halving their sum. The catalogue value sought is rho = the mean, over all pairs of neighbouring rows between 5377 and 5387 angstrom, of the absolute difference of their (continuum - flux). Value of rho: 12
